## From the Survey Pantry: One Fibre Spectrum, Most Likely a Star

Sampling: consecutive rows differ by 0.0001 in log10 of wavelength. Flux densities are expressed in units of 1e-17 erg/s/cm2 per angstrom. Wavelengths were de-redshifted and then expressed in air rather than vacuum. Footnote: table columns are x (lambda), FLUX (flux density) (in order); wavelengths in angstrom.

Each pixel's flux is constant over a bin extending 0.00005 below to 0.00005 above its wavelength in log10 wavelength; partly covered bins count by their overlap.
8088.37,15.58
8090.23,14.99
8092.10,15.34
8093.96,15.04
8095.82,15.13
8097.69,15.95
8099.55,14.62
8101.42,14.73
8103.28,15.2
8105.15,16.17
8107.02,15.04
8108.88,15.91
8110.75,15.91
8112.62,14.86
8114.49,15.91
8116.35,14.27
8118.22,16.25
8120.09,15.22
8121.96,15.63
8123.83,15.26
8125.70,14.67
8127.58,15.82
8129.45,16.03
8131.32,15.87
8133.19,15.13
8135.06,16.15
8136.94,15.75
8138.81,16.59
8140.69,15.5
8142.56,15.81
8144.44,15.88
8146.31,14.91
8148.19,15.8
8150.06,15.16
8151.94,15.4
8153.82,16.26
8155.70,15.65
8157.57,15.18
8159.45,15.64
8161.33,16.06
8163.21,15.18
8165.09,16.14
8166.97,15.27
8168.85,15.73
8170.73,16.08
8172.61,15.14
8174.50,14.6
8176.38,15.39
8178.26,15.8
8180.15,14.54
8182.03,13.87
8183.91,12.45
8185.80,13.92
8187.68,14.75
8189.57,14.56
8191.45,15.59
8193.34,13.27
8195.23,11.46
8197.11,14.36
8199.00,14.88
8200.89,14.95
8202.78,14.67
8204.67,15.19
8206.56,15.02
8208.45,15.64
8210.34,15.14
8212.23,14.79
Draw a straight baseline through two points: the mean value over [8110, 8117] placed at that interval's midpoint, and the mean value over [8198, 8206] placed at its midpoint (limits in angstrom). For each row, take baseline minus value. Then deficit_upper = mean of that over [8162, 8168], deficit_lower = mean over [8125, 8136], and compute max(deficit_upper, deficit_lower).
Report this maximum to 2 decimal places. -0.43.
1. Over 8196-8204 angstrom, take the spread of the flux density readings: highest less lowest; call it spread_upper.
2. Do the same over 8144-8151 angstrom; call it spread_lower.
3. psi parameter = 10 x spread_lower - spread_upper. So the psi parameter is 9.1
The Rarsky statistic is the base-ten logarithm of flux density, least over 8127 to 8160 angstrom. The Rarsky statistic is 1.17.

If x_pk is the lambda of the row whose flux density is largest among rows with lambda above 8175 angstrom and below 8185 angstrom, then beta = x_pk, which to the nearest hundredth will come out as 8178.26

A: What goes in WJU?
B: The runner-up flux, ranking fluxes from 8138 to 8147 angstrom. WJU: 15.88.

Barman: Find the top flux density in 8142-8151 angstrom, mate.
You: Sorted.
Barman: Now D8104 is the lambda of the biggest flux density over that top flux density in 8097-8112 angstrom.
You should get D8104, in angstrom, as 8105.15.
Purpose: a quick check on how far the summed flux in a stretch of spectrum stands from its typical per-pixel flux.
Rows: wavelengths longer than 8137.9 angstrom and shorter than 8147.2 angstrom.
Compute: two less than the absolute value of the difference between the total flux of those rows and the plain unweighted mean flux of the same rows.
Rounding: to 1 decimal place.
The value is 61.0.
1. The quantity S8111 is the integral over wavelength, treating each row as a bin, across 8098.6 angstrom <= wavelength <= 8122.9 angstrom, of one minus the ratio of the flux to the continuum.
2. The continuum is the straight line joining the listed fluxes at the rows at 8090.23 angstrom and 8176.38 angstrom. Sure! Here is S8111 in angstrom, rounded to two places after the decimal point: -0.45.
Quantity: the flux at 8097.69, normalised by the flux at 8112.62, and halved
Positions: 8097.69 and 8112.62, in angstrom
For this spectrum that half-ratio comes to 0.54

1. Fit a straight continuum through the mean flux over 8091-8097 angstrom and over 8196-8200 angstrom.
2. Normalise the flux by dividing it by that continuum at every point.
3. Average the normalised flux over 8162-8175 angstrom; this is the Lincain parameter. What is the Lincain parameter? 1.05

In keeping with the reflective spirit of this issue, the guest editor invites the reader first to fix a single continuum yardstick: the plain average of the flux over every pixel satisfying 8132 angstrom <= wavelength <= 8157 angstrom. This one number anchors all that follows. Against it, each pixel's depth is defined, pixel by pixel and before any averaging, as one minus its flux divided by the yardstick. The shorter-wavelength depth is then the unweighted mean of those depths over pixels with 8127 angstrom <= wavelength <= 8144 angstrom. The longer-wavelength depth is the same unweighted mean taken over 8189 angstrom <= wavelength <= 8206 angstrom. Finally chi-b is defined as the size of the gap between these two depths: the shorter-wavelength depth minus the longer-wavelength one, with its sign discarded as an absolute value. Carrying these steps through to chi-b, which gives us 0.097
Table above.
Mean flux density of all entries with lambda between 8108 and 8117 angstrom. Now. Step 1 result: 15.4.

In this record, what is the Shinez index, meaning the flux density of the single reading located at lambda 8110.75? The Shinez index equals 15.91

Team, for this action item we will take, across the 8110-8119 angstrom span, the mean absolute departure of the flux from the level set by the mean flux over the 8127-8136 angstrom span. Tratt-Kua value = 0.6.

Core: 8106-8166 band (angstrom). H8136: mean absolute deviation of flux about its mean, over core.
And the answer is 0.43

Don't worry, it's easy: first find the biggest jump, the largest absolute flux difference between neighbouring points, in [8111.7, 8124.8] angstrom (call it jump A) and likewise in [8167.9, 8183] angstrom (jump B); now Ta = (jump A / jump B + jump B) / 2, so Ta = 1.42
